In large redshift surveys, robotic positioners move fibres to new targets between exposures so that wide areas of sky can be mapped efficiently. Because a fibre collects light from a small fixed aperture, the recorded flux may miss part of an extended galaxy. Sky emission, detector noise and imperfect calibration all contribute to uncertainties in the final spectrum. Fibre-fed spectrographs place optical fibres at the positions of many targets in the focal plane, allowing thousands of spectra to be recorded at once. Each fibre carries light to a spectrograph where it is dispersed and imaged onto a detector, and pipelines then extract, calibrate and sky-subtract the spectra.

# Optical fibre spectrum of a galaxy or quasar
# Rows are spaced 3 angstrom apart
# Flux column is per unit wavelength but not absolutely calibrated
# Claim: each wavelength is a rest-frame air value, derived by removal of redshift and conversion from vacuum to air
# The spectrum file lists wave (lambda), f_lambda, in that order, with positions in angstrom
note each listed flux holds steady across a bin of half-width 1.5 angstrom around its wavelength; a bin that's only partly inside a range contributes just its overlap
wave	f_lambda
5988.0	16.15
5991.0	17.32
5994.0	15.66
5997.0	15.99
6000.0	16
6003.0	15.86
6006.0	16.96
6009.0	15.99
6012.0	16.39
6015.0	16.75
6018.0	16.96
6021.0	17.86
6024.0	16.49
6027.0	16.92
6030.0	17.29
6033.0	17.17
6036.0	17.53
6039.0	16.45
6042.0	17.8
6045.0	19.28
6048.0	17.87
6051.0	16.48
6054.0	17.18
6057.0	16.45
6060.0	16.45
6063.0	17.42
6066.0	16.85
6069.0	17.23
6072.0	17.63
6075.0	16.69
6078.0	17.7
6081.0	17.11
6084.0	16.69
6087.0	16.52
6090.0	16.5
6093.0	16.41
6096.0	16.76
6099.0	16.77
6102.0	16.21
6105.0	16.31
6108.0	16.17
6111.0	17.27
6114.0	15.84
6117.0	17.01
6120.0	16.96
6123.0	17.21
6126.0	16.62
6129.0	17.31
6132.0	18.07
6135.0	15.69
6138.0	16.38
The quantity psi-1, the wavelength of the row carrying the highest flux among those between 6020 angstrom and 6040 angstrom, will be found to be 6021.0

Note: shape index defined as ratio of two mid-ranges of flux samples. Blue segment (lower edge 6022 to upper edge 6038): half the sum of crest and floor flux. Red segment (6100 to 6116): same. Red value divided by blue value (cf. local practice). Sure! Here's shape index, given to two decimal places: 0.97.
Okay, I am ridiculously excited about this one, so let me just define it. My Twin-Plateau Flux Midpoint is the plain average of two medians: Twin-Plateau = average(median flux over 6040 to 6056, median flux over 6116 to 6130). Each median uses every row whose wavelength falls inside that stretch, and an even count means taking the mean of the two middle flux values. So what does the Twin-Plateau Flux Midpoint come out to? 17.4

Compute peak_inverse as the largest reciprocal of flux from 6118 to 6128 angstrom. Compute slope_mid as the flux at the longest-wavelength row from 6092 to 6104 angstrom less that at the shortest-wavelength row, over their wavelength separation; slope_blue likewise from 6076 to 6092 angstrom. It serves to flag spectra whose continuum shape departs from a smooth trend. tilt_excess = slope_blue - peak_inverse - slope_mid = -0.14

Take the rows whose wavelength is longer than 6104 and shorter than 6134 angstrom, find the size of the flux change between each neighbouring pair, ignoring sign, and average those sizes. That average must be 0.69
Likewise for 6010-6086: 0.73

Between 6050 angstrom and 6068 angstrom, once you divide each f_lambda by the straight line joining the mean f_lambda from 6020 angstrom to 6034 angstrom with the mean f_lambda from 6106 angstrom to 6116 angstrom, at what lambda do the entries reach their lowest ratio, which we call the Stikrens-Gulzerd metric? 6051.0 angstrom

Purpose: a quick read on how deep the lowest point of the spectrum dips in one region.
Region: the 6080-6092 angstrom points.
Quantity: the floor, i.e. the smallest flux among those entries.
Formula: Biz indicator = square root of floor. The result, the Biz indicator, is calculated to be 4.06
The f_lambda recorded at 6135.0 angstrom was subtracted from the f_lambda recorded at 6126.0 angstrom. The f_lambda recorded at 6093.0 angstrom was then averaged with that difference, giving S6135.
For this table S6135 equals 8.67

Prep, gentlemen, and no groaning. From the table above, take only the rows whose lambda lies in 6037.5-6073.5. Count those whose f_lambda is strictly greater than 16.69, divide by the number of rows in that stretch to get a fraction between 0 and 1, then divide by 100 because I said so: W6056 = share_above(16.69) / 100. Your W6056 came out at 0.007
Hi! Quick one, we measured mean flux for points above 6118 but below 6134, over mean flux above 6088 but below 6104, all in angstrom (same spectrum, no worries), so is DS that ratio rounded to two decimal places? 1.04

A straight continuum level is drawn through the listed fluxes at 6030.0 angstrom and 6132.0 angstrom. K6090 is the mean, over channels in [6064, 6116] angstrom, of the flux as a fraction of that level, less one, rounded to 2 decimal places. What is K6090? -0.06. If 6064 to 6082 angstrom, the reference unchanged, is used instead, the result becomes -0.02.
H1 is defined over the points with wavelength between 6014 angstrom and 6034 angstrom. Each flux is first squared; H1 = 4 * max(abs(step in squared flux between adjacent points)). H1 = 188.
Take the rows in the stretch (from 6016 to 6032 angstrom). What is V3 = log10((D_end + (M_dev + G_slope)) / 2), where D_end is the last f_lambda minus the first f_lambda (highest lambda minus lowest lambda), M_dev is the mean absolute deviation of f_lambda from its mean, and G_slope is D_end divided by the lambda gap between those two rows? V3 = -0.44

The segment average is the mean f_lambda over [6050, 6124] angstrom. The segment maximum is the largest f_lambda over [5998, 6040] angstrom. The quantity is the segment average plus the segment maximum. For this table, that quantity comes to 34.65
